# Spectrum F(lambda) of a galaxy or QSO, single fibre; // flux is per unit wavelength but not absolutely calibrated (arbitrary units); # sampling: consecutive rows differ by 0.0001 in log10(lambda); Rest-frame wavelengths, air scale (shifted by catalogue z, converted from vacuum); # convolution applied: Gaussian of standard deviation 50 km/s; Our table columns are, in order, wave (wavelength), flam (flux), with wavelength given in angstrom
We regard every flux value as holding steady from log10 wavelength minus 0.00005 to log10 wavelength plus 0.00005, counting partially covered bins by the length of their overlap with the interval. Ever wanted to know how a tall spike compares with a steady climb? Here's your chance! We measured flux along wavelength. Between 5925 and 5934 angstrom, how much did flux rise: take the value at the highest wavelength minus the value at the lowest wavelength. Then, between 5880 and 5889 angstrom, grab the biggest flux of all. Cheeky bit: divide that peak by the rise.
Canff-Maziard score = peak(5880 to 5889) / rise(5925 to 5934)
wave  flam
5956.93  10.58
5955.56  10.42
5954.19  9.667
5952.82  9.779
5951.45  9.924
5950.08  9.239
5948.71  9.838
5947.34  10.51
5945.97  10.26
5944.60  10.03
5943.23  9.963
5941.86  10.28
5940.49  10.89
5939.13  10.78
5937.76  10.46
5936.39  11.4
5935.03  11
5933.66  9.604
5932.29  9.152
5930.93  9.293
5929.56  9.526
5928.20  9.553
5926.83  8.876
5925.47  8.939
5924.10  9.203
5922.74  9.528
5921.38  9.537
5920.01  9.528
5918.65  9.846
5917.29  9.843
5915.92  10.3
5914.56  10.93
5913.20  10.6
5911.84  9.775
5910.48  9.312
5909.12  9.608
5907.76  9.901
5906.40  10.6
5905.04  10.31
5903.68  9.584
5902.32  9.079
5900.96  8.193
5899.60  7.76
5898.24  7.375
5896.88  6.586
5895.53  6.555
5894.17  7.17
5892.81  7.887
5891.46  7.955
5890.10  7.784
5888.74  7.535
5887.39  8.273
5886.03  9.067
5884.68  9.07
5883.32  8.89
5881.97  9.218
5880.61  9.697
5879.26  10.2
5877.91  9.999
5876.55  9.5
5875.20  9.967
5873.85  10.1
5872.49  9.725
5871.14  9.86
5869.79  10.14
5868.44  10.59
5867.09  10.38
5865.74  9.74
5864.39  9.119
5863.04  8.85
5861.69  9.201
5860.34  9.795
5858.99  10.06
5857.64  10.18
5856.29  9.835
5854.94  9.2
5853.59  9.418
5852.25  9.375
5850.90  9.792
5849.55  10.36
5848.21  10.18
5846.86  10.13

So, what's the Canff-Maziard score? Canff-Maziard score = 15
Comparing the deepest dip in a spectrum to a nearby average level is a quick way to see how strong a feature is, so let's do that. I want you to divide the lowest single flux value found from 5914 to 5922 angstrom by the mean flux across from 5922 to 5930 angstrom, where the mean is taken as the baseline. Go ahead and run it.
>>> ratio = 1.03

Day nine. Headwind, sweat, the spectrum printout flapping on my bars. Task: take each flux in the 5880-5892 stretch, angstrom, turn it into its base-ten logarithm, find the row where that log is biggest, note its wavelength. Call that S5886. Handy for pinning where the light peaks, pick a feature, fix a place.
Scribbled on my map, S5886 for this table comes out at 5880.61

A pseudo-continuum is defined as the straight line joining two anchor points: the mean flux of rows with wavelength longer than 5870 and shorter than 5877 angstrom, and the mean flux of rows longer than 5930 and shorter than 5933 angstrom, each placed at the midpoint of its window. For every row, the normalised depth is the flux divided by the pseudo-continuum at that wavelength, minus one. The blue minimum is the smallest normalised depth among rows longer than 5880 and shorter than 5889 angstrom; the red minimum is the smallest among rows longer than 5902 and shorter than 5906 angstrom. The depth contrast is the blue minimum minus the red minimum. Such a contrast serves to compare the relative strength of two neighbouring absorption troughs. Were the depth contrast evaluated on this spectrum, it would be -0.17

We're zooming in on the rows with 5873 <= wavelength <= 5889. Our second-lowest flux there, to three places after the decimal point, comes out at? 8.273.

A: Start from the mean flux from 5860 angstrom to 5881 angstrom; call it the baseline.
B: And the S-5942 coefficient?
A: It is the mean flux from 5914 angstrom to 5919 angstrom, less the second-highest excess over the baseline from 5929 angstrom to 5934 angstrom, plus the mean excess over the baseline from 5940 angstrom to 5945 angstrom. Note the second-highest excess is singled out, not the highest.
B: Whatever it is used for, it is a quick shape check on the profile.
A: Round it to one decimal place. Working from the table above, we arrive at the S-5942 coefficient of 11.0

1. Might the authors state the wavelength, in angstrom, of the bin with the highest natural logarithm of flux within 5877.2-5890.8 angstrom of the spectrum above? 5879.26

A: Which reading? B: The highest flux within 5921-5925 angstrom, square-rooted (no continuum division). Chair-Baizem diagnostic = 3.09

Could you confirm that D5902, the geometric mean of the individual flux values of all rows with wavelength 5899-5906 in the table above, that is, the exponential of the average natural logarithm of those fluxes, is 8.9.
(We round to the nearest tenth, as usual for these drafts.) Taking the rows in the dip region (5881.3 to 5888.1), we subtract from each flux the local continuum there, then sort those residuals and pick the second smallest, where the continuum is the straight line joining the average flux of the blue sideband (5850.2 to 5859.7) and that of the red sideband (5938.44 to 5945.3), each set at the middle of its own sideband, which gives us -1.0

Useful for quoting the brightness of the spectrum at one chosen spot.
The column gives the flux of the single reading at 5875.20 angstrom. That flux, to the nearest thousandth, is 9.967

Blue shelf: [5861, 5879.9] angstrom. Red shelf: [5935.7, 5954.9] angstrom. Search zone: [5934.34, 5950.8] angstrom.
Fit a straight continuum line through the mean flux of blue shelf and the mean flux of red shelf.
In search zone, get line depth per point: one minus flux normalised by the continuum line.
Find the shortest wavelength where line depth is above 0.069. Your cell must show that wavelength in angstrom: 5950.08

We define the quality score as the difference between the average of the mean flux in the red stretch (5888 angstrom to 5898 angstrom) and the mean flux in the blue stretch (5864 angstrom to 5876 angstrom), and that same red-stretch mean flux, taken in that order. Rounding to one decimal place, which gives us 1.3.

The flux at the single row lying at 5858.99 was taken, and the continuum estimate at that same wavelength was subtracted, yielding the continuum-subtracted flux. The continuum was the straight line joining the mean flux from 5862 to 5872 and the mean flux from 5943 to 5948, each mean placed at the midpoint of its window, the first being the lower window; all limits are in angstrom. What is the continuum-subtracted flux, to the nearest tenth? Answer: 0.3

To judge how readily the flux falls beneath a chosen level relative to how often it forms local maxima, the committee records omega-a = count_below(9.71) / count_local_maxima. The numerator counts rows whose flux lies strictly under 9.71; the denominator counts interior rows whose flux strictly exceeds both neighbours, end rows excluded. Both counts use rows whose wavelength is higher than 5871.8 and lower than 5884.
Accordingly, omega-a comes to 2.0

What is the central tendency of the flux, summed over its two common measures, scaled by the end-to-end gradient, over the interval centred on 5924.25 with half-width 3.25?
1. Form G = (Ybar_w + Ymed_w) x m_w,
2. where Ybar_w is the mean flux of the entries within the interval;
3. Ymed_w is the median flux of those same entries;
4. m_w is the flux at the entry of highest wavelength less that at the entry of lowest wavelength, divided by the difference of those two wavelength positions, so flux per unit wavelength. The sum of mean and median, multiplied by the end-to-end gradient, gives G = -2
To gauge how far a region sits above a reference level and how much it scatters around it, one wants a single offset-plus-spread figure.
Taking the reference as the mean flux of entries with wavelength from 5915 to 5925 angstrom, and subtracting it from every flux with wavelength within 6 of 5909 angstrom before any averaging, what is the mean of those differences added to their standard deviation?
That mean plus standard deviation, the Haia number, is 0.9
